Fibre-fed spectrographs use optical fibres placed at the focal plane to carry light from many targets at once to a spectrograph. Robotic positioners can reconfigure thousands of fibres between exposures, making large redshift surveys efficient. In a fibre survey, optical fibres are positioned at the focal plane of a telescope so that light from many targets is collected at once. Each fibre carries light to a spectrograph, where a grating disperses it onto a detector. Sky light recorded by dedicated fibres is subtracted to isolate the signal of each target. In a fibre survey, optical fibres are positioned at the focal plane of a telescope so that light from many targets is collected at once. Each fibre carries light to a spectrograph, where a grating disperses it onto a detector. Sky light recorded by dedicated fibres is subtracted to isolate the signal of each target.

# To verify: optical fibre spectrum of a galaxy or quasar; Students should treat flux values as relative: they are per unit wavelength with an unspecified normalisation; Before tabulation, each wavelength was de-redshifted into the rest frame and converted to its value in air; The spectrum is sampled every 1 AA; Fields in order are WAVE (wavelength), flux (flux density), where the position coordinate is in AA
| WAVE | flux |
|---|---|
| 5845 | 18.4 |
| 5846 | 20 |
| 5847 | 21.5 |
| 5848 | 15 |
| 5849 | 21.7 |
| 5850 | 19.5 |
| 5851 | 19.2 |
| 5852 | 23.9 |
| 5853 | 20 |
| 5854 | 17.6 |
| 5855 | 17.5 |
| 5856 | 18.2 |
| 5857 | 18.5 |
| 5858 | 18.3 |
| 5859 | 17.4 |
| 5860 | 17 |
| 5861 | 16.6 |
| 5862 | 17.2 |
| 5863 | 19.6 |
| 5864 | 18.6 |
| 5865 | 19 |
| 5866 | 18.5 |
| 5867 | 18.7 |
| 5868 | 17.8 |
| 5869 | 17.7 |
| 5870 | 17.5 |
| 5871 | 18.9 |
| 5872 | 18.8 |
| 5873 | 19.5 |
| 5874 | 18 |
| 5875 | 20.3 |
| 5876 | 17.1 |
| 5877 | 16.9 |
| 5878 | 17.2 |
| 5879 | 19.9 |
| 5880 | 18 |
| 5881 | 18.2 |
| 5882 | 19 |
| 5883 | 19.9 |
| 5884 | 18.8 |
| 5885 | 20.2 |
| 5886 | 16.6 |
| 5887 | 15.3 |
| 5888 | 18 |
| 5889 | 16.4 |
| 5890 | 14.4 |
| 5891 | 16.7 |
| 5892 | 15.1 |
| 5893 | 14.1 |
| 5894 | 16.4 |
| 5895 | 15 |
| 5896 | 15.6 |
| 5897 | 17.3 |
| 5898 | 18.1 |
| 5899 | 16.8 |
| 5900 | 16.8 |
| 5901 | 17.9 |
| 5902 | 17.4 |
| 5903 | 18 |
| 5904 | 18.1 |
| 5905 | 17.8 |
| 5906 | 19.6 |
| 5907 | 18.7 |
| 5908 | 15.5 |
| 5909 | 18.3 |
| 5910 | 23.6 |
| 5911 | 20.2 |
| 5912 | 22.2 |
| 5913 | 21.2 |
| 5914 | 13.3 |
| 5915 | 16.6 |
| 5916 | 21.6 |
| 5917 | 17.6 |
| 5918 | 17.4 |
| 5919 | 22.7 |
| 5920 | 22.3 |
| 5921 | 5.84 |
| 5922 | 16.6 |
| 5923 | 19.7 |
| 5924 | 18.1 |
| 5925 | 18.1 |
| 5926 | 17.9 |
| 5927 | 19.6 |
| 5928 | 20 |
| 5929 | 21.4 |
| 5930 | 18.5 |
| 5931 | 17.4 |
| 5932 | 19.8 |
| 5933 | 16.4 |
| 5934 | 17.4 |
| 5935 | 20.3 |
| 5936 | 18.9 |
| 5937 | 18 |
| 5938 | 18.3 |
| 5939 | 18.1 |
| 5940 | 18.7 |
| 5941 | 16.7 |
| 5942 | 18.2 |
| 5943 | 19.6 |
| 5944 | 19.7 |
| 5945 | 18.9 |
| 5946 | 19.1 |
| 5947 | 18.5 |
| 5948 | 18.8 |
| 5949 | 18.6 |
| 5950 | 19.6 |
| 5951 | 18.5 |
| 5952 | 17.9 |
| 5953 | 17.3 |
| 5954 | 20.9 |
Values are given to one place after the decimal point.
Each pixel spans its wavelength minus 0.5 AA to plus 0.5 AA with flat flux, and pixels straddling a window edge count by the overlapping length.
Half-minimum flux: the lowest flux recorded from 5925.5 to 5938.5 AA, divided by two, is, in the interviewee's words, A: 8.2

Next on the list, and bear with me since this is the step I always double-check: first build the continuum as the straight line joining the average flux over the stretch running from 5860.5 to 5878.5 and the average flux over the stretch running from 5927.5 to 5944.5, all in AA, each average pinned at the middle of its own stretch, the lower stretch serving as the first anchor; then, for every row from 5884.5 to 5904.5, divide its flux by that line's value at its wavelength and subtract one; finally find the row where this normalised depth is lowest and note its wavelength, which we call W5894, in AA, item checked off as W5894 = 5893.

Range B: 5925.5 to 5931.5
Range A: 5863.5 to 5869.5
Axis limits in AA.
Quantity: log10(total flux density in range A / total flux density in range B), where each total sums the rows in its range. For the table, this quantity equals -0.017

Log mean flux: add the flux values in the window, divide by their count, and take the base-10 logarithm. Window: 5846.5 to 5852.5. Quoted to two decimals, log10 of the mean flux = 1.30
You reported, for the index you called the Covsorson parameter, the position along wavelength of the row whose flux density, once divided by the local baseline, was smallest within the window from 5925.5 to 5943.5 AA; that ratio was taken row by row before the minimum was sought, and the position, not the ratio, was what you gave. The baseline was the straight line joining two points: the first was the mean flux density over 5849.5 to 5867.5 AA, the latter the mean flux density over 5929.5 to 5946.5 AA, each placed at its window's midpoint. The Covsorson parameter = 5933 AA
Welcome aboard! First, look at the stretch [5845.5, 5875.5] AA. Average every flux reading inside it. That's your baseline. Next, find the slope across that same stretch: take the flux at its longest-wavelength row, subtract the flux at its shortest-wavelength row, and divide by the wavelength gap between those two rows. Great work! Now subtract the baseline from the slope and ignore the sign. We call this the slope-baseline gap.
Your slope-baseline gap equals 18.7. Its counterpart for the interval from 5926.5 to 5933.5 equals 19.5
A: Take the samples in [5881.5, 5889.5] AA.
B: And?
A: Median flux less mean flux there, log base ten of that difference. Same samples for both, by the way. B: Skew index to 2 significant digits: -0.43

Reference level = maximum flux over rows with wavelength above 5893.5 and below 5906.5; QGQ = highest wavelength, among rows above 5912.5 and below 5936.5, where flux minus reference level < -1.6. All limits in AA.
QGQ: 5934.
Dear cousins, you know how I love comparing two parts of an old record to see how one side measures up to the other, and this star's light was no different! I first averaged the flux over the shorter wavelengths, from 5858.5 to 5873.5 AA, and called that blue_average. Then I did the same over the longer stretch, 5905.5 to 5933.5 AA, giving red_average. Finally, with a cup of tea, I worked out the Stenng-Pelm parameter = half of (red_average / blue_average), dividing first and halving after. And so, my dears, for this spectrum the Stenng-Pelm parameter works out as 0.511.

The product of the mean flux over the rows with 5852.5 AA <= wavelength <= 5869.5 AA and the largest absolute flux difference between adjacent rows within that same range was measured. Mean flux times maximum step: 44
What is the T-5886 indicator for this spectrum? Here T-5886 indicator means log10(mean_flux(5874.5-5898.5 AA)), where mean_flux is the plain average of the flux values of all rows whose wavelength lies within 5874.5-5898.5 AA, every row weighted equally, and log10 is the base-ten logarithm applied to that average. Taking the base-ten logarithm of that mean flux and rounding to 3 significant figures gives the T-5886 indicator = 1.24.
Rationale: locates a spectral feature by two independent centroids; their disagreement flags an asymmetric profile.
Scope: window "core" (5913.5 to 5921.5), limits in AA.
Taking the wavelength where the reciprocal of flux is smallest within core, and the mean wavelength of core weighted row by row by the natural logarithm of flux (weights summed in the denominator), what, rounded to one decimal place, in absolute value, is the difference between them 1.6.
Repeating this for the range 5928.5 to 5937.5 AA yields 4.0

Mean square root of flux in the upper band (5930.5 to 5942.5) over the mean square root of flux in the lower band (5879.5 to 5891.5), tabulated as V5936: 1.02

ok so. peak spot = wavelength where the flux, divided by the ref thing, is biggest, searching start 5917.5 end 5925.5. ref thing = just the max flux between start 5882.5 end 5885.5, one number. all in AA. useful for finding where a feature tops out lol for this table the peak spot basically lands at 5919 AA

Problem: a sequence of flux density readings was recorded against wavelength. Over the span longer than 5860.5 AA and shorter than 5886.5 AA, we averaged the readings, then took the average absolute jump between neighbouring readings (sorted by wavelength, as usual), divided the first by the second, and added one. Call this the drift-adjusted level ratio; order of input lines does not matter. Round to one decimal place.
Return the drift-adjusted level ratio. 17.1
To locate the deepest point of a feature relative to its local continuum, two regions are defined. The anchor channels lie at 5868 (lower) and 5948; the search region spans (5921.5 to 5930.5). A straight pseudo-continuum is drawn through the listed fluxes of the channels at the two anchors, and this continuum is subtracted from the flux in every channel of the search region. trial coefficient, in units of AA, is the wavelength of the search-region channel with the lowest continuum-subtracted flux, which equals 5922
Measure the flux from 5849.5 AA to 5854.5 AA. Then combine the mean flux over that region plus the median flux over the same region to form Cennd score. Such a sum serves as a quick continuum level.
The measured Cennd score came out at 39.5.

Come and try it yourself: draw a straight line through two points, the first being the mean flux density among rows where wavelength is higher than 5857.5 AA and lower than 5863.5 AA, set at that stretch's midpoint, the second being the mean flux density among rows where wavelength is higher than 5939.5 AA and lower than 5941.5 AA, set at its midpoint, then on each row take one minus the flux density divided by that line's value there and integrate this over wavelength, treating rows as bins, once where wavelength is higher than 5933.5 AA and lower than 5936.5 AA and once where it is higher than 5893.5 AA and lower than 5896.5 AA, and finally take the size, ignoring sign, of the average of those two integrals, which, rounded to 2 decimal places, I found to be 0.07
